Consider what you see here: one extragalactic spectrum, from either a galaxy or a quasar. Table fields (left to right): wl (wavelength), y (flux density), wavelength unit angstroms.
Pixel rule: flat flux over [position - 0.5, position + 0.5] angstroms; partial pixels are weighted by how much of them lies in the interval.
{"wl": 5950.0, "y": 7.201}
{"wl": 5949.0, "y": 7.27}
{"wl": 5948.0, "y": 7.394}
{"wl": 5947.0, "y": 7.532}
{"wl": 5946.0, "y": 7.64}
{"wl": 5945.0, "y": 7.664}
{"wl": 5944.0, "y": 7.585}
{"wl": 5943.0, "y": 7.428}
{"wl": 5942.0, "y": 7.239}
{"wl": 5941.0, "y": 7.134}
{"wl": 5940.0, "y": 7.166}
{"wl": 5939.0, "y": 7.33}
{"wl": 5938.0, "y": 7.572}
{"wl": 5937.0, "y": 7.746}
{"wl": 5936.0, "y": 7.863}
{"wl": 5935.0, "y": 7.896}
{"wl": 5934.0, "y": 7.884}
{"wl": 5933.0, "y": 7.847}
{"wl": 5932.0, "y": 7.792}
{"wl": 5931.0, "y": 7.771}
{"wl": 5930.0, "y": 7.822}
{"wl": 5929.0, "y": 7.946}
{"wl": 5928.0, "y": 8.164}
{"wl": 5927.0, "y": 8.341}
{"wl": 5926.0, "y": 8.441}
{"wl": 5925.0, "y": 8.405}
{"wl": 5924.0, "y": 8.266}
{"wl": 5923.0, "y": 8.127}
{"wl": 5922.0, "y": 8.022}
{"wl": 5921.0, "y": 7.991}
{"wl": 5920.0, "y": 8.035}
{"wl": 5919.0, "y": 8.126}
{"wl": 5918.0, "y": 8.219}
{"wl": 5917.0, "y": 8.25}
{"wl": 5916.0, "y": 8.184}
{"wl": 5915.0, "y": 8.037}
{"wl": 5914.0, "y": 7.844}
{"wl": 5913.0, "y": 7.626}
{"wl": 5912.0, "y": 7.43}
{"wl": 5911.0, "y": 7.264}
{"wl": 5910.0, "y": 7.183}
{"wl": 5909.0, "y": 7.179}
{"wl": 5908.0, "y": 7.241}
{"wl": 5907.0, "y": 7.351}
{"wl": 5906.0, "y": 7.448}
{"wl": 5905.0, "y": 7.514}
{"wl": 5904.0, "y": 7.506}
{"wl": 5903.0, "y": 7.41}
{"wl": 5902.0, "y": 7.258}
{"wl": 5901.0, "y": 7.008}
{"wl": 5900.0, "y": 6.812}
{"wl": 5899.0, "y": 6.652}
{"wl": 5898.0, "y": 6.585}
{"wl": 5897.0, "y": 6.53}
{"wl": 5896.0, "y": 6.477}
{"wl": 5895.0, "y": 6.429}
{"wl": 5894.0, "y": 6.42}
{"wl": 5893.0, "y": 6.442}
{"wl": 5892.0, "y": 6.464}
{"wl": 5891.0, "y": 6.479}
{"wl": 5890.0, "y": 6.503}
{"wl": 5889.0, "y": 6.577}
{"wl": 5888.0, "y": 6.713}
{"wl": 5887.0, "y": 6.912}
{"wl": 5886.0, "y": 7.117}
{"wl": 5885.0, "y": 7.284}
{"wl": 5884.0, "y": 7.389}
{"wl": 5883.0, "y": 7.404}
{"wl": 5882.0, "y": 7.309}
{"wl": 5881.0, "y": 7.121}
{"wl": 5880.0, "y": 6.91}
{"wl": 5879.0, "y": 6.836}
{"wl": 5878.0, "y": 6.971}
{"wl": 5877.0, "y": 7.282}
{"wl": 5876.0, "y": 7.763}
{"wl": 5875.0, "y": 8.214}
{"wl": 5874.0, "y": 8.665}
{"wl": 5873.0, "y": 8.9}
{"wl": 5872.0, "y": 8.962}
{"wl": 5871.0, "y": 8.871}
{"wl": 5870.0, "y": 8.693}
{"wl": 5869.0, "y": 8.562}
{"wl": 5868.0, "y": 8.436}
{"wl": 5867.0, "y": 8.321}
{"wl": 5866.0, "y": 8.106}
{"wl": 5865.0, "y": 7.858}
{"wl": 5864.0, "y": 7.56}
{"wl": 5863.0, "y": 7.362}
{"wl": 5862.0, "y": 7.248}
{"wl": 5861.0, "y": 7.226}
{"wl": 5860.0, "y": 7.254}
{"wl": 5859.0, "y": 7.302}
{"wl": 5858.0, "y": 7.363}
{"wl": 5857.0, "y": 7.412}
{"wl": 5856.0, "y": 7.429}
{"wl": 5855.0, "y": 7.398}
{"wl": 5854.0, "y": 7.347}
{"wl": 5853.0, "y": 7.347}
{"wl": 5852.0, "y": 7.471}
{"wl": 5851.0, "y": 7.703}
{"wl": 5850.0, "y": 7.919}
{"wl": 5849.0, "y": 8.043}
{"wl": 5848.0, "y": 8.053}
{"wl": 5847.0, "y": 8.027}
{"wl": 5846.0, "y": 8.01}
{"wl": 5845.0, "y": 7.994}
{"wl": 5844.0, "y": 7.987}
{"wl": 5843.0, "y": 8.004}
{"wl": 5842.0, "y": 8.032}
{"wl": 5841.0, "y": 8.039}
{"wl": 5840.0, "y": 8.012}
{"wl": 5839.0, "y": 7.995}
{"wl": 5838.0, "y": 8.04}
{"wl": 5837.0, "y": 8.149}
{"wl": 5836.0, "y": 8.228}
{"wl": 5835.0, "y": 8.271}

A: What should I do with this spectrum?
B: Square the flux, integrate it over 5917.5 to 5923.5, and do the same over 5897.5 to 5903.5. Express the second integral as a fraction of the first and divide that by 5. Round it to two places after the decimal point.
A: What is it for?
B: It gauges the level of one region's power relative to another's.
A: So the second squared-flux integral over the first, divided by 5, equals 0.15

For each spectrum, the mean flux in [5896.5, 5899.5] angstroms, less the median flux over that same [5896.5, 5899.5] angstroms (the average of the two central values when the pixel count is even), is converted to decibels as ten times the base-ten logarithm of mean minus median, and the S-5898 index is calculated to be -24.0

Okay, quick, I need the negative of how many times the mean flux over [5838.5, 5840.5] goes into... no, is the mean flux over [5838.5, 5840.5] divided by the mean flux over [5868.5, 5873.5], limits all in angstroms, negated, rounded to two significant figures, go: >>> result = -0.91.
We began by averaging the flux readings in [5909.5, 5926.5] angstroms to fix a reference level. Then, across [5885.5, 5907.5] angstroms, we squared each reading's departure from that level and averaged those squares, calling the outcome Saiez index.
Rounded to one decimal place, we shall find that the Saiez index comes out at 1.4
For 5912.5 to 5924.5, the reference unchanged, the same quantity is 0.0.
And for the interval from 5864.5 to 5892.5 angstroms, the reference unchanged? 0.8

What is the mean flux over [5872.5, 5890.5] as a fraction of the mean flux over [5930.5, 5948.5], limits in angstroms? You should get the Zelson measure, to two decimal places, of 0.97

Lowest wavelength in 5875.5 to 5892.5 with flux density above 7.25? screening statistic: 5876.0 angstroms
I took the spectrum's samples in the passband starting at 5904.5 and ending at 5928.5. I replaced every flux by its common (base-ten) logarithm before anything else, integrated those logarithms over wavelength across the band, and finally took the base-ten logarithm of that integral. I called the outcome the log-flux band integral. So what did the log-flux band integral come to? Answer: 1.332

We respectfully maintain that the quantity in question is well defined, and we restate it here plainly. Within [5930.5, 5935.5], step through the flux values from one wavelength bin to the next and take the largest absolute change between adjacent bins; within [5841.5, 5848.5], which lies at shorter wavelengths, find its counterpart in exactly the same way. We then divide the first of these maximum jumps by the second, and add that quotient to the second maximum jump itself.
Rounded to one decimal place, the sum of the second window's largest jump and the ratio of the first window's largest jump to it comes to 2.0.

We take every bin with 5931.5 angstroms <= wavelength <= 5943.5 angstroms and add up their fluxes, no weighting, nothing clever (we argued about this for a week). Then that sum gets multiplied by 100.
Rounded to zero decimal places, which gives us 9090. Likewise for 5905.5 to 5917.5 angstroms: 9104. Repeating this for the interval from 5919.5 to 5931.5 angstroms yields 9733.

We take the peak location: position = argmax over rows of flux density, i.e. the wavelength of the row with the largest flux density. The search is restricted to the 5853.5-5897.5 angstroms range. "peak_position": 5872.0 angstroms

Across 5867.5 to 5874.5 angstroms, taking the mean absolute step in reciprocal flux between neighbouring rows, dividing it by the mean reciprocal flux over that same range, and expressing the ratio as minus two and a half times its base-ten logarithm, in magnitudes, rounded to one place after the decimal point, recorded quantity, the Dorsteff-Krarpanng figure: 4.5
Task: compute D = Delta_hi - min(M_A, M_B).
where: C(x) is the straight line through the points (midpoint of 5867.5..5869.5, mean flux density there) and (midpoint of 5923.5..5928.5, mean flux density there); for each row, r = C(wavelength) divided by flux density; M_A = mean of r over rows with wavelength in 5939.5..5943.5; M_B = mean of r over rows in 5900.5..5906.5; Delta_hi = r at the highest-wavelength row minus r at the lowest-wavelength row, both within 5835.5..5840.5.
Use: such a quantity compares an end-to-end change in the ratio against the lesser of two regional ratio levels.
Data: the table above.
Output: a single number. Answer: -1.11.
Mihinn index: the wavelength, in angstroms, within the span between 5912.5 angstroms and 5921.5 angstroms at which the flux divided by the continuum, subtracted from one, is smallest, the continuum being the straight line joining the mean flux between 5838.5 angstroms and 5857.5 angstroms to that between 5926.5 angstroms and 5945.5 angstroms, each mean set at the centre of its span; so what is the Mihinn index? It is 5917.0 angstroms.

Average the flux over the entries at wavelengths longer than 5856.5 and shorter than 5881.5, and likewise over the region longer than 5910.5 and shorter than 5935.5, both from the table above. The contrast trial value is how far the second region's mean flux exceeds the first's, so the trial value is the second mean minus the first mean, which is 0.2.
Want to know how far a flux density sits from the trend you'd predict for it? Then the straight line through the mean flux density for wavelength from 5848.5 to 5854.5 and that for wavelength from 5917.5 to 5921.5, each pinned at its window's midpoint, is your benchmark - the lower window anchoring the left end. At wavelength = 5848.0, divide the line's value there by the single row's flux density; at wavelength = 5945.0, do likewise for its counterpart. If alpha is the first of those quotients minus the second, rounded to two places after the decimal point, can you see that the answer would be -0.13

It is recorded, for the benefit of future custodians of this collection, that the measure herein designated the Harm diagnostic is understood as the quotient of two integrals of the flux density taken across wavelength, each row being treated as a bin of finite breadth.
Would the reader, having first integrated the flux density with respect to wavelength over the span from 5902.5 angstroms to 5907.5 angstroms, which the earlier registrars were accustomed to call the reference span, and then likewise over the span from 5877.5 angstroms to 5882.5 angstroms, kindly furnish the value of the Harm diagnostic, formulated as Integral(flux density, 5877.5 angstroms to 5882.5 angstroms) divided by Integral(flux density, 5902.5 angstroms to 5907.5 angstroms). 0.94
